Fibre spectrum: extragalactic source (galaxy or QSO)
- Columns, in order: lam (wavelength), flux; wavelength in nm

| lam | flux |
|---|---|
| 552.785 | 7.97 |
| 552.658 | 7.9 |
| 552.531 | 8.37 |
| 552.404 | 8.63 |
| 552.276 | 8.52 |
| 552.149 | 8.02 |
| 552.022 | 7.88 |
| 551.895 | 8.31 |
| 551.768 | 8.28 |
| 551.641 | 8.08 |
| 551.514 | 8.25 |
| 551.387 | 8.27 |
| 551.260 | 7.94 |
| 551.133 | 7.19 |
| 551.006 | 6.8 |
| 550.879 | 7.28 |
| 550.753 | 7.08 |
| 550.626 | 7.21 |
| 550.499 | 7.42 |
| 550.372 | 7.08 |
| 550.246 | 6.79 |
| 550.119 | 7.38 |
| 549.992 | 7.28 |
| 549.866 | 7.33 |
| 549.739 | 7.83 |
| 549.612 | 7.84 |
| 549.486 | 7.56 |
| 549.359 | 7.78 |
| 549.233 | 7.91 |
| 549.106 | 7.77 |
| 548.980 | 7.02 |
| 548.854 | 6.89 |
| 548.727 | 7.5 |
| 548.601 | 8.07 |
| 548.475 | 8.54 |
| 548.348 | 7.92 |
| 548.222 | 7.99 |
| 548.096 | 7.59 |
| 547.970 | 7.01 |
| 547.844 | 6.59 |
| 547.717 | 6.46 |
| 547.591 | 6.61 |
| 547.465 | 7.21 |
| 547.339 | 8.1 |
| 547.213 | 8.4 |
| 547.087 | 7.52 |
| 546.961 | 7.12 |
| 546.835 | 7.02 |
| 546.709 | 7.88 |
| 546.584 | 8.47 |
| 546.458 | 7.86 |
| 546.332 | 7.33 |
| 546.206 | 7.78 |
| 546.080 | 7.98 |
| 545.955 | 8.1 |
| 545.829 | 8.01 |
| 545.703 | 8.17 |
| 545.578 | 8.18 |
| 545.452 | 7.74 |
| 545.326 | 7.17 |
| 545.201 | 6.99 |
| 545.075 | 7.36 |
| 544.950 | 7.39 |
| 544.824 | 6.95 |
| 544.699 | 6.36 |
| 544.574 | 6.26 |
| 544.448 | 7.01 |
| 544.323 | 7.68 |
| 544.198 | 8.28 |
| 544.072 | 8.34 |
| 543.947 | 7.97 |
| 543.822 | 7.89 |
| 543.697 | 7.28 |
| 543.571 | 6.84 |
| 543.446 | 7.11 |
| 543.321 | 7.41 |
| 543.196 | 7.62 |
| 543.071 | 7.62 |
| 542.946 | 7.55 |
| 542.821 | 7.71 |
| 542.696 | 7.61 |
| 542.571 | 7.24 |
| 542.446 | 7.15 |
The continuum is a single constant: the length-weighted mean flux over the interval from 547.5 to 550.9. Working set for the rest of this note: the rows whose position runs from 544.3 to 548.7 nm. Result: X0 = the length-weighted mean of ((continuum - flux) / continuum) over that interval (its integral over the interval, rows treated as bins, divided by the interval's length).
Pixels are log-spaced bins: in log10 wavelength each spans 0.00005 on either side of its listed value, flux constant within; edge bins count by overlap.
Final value -0.015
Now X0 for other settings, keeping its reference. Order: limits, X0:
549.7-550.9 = 0.019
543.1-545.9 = -0.008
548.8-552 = -0.020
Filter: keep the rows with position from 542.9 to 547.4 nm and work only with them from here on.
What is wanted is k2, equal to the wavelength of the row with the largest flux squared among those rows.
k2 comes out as 546.584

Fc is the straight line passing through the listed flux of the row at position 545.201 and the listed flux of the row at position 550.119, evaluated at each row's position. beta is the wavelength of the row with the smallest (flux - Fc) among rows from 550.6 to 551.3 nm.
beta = 551.006 nm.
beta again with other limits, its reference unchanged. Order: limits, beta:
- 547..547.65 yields 547.591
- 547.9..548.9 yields 548.854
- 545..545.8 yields 545.201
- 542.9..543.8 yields 543.571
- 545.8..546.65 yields 546.332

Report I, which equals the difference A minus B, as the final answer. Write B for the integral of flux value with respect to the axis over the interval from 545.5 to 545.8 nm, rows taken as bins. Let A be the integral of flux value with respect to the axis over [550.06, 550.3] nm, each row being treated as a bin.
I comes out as -0.74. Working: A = 1.70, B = 2.44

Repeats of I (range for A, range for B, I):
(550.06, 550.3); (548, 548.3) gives -0.62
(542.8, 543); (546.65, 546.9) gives -0.34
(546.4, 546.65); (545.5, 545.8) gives -0.39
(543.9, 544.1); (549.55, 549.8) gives -0.33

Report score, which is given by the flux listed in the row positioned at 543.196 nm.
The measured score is 7.62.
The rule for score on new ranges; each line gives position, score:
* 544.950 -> 7.39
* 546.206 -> 7.78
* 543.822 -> 7.89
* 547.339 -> 8.1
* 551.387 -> 8.27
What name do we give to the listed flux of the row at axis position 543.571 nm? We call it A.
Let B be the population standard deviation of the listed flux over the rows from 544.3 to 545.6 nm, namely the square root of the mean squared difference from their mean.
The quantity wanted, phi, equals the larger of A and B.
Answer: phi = 6.84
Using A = 6.84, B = 0.55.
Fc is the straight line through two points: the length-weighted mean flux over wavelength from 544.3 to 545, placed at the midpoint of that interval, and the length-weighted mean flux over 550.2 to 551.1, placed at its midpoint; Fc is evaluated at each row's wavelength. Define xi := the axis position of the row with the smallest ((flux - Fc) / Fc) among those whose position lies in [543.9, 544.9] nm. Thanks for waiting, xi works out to 544.574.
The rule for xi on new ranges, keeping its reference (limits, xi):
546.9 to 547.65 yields 547.591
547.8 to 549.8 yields 547.844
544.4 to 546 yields 544.574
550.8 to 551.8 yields 551.006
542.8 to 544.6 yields 544.574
